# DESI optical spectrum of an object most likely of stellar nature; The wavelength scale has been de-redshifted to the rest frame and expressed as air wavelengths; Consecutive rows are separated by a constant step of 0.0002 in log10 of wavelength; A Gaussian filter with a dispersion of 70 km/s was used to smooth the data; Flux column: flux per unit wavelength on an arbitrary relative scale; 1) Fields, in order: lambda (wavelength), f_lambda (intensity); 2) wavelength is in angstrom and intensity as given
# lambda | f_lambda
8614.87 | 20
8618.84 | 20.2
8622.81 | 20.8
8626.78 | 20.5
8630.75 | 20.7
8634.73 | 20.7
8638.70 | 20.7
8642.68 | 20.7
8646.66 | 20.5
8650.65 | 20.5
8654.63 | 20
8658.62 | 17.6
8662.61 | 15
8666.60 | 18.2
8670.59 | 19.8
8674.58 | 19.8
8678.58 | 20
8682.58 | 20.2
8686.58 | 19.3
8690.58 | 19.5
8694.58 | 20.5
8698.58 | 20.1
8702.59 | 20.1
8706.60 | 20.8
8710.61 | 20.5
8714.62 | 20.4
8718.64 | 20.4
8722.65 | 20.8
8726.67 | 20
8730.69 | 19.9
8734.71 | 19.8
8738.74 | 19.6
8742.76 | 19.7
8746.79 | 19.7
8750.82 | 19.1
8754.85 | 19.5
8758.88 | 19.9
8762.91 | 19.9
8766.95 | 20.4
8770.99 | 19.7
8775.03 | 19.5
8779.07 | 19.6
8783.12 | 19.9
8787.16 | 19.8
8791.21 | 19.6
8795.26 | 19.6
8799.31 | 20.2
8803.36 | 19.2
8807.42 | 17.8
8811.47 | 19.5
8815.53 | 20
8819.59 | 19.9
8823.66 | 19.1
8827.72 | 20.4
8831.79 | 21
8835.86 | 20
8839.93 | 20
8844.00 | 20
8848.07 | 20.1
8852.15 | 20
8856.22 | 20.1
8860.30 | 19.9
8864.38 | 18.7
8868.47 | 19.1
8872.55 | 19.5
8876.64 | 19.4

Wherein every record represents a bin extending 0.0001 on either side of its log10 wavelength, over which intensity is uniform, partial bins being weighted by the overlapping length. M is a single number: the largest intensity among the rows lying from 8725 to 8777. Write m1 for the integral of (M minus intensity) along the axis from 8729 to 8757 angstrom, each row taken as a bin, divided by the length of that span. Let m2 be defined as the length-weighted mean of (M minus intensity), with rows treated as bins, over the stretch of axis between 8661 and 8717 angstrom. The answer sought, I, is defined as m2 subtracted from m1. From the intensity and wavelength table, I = 0.01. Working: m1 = 0.79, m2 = 0.78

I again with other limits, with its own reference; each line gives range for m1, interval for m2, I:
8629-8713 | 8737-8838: -0.07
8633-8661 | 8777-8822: -0.47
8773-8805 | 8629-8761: 0.14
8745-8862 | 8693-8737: 0.52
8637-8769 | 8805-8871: -0.06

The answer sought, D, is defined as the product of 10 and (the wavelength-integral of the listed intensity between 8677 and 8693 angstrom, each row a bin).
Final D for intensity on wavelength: 3162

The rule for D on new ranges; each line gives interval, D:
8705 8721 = 3284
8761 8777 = 3179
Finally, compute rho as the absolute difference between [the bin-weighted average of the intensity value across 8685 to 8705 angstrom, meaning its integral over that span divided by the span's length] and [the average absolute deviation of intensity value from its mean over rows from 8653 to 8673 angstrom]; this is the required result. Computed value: 18.5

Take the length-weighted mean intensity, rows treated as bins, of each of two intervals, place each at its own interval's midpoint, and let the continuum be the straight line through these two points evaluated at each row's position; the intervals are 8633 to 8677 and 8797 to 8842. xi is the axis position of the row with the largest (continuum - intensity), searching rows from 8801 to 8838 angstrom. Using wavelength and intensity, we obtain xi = 8807.42 angstrom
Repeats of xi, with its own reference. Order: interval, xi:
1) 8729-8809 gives 8807.42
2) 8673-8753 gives 8750.82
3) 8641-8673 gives 8662.61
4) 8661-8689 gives 8662.61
